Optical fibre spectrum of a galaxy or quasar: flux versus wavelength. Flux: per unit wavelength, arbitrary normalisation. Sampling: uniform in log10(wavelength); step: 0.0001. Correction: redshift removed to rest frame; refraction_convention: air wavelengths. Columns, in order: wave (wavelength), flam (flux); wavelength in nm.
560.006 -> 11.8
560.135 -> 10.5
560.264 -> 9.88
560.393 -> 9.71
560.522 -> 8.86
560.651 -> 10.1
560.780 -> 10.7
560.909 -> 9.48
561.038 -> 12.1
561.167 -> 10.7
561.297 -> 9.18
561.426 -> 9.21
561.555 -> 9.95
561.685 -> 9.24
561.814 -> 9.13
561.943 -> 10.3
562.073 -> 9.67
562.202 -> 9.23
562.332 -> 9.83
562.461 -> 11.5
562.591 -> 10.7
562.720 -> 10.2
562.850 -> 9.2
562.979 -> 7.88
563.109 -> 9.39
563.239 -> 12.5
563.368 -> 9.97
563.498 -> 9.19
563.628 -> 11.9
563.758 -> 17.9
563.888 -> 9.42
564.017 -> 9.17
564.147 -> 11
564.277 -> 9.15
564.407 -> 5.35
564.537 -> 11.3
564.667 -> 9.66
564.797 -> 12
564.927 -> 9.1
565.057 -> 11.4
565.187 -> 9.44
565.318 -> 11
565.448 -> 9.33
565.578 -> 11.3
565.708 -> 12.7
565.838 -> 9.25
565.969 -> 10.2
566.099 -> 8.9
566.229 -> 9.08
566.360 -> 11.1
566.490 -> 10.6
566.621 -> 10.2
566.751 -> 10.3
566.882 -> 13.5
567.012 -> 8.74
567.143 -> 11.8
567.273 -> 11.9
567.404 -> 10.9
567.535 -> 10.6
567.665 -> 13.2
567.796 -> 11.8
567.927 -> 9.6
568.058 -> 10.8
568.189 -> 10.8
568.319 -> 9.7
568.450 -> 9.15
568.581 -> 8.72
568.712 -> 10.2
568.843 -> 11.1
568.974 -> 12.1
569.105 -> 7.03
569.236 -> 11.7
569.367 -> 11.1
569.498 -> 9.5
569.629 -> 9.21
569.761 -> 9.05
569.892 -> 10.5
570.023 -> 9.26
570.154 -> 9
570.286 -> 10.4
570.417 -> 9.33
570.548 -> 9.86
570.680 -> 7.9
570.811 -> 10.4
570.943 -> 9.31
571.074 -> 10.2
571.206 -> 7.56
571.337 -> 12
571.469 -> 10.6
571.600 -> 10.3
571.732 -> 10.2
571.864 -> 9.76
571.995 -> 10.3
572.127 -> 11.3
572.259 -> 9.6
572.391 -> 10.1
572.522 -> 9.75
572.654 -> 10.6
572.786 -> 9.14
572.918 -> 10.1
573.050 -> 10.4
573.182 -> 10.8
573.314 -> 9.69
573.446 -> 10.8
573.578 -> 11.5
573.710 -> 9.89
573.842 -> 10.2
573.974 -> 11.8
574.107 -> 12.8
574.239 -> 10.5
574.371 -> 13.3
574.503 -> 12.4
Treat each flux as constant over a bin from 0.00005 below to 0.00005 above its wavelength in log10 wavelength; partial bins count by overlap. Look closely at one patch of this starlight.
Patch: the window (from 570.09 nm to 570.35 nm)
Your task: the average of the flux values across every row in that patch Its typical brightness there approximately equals 9.7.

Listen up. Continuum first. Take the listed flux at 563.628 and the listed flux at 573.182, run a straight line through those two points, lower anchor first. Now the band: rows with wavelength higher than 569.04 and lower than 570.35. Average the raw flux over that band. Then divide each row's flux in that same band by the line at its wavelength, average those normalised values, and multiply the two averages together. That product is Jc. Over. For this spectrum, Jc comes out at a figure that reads 8.4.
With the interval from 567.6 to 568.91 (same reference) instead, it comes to 9.7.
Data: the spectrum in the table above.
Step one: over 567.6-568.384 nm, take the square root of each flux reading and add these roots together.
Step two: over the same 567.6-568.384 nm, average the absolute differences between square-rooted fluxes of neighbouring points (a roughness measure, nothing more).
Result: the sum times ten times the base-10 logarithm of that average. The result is -148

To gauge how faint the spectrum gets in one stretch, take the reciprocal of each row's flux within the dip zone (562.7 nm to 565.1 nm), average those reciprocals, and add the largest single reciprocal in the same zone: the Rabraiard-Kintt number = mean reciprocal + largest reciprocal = 0.289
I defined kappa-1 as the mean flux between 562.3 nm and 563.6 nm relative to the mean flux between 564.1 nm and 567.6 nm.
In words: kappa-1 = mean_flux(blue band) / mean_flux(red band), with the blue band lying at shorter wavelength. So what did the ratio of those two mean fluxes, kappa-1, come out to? 0.97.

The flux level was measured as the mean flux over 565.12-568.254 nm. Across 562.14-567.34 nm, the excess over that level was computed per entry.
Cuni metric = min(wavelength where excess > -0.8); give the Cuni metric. 562.461 nm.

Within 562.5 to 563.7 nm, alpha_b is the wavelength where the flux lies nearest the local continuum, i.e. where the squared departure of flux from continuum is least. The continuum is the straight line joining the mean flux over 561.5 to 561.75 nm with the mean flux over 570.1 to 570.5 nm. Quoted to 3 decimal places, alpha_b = 563.109 nm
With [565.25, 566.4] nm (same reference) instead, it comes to 565.448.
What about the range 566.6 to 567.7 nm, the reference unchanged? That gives 566.621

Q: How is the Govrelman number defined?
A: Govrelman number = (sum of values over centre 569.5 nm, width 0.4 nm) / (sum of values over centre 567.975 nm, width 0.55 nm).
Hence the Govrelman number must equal 0.7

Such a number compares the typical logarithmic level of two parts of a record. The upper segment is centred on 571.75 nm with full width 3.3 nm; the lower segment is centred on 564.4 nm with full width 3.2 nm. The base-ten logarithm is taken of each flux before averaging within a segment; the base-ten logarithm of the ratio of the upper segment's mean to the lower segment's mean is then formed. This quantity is -0.0043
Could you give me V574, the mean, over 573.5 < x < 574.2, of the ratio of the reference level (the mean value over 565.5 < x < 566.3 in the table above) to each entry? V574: 0.92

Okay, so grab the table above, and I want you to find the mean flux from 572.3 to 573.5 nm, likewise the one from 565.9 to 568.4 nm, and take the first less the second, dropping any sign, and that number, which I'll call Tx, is 0.57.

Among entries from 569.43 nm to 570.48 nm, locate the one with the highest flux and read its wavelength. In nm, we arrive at 569.892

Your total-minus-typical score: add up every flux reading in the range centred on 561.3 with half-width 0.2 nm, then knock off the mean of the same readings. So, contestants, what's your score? 19.4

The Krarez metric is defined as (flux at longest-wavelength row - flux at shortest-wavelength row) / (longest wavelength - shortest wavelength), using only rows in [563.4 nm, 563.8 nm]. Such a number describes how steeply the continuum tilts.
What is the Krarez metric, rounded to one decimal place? 33.5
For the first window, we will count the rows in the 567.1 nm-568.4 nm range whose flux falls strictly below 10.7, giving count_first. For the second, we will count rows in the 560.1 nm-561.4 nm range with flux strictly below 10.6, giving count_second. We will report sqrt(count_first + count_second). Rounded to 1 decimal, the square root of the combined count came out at 3.2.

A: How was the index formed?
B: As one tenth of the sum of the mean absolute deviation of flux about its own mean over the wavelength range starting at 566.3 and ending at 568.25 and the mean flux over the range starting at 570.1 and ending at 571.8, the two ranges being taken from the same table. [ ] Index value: 1.07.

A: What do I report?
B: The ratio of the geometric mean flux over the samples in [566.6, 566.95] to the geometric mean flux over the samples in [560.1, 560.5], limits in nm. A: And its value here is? 1.12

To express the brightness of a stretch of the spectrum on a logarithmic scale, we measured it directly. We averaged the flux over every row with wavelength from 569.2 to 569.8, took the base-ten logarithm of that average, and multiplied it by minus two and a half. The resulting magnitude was -2.51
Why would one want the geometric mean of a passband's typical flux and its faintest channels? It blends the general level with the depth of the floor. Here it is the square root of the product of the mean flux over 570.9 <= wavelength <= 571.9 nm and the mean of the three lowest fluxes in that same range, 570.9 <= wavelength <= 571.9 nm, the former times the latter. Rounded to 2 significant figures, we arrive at 9.4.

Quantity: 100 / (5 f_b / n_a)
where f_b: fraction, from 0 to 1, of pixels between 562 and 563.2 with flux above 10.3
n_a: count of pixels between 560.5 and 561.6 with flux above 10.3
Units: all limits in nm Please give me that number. 270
